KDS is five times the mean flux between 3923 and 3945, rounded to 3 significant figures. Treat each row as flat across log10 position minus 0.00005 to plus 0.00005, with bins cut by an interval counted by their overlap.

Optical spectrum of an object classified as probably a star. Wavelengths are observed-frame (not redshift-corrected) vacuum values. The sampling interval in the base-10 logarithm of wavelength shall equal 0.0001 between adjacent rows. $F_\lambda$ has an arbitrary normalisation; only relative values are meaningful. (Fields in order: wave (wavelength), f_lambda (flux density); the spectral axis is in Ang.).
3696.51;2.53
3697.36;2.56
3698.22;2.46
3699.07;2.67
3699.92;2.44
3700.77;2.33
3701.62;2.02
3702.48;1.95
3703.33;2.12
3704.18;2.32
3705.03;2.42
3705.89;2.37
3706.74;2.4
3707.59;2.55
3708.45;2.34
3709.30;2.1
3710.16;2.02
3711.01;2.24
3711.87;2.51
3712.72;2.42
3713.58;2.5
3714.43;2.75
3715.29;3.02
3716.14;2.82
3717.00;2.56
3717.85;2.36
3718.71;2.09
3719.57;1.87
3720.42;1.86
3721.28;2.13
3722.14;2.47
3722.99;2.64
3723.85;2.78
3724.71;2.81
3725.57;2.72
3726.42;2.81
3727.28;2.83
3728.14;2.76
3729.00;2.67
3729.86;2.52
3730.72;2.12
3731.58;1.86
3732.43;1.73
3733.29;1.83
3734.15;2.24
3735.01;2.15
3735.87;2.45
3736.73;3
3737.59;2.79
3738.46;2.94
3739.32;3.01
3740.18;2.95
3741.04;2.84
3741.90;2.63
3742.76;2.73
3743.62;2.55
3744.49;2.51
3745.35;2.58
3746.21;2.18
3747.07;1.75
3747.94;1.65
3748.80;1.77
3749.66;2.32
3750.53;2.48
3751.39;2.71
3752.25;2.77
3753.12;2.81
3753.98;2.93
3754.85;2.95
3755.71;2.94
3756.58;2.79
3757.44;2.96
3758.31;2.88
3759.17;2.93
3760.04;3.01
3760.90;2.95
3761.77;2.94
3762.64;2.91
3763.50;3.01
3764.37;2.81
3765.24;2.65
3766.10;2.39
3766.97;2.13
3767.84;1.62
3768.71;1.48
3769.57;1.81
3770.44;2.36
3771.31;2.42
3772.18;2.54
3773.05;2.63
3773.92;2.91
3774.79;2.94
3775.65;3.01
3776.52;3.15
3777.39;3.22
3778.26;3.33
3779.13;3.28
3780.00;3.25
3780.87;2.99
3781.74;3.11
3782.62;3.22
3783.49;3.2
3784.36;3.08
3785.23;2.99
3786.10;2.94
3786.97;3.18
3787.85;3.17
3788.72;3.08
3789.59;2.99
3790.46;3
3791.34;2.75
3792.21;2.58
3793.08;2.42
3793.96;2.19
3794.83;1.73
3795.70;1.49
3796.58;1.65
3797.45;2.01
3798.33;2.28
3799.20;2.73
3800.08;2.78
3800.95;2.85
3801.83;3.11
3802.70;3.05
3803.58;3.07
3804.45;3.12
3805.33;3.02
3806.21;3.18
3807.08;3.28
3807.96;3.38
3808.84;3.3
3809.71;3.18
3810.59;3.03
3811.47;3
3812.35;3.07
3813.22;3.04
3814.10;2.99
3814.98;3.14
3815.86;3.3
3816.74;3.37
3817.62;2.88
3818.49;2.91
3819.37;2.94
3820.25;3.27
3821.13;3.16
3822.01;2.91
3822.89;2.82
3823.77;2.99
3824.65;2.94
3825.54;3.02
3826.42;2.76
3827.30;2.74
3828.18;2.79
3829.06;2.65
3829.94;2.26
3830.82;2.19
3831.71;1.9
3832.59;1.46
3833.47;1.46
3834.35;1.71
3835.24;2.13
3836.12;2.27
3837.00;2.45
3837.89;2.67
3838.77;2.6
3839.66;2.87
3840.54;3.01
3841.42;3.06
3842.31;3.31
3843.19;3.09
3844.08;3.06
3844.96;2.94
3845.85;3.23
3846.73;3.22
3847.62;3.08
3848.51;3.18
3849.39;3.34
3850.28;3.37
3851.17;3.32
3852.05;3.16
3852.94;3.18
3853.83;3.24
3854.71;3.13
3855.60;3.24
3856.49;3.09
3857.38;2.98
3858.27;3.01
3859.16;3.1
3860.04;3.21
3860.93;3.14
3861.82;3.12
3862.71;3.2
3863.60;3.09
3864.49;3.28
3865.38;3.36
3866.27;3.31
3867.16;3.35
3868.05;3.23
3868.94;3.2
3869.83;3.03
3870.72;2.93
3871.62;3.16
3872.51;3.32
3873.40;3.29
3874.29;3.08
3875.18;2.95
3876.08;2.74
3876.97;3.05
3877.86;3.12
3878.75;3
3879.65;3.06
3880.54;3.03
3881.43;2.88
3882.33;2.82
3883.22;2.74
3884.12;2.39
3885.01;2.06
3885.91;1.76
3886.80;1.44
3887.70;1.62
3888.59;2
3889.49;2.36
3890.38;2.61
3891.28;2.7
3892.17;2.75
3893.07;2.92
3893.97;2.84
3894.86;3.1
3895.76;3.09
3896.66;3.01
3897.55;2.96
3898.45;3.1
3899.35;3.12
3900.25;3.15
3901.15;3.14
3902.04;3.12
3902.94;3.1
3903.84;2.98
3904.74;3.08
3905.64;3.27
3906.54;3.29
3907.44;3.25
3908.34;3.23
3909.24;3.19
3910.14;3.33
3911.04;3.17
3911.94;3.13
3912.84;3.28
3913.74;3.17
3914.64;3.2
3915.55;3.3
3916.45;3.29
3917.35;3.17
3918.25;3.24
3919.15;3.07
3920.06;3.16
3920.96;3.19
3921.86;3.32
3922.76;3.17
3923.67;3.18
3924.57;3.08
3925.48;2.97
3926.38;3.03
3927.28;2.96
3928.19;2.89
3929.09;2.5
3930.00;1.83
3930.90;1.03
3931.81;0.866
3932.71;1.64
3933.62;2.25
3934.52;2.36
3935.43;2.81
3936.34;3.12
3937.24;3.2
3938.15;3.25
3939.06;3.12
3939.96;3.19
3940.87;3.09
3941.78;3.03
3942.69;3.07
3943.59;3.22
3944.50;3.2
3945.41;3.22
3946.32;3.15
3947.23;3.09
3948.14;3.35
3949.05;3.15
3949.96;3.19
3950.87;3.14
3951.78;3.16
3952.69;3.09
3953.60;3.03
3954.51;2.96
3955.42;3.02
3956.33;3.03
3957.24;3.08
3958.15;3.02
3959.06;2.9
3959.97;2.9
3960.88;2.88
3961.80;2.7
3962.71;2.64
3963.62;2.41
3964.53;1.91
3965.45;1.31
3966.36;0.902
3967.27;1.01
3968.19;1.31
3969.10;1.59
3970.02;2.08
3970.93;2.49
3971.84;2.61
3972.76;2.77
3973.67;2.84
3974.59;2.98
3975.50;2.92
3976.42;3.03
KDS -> 13.5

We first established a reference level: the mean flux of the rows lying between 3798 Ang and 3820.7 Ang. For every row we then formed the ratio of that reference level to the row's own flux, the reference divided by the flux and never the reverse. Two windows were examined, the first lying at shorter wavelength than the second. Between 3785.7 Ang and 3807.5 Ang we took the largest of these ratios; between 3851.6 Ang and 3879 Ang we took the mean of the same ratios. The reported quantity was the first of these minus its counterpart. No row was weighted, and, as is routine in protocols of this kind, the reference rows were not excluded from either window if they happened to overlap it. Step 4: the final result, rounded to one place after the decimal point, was 1.1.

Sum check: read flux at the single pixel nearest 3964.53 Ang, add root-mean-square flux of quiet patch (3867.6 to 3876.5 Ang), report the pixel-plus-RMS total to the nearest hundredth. 5.01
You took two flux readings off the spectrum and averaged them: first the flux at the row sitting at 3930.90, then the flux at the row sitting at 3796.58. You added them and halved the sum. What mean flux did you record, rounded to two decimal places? 1.34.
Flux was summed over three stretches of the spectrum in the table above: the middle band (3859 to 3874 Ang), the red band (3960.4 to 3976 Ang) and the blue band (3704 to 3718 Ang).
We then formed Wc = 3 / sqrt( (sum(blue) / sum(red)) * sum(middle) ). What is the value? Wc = 0.39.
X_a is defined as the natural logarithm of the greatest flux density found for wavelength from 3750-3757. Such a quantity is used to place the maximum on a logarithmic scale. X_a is 1.08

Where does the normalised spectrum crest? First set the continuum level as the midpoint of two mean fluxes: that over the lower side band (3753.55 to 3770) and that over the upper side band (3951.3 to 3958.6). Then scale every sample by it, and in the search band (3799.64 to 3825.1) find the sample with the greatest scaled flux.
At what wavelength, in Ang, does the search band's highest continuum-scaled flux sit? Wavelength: 3807.96 Ang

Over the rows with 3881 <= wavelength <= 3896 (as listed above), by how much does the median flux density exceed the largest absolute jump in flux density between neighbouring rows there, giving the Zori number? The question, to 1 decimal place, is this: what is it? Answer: 2.3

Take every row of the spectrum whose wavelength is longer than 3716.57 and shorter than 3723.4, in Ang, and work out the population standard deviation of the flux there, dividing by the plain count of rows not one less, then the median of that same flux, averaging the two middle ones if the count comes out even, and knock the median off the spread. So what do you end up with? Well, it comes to -2.0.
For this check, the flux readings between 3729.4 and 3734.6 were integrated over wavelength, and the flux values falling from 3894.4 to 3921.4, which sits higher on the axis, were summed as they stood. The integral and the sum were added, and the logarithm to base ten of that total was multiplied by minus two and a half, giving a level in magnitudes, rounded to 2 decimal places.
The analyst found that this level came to -5.06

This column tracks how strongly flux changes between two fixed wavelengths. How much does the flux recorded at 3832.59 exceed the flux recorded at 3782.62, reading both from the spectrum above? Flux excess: -1.8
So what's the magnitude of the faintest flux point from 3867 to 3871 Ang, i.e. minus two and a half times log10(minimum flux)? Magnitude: -1.17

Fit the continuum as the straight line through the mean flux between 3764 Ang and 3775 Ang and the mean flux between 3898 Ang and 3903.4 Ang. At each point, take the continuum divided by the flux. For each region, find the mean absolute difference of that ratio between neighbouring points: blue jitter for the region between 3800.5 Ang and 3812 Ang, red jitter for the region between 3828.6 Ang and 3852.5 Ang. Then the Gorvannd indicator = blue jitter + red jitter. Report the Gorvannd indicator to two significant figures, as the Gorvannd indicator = 0.12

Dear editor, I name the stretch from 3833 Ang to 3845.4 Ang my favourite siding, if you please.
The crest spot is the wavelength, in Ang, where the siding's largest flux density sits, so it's 3842.31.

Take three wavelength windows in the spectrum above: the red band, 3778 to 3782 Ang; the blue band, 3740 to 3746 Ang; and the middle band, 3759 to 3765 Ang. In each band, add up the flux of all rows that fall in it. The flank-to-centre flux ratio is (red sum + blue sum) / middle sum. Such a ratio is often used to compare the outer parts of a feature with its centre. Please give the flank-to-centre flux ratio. 1.69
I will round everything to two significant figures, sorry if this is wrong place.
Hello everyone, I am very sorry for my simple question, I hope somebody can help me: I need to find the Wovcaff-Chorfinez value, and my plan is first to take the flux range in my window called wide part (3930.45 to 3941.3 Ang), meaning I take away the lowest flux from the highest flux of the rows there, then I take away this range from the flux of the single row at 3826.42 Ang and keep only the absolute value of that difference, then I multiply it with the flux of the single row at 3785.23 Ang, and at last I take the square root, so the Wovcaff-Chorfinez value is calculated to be 1.1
